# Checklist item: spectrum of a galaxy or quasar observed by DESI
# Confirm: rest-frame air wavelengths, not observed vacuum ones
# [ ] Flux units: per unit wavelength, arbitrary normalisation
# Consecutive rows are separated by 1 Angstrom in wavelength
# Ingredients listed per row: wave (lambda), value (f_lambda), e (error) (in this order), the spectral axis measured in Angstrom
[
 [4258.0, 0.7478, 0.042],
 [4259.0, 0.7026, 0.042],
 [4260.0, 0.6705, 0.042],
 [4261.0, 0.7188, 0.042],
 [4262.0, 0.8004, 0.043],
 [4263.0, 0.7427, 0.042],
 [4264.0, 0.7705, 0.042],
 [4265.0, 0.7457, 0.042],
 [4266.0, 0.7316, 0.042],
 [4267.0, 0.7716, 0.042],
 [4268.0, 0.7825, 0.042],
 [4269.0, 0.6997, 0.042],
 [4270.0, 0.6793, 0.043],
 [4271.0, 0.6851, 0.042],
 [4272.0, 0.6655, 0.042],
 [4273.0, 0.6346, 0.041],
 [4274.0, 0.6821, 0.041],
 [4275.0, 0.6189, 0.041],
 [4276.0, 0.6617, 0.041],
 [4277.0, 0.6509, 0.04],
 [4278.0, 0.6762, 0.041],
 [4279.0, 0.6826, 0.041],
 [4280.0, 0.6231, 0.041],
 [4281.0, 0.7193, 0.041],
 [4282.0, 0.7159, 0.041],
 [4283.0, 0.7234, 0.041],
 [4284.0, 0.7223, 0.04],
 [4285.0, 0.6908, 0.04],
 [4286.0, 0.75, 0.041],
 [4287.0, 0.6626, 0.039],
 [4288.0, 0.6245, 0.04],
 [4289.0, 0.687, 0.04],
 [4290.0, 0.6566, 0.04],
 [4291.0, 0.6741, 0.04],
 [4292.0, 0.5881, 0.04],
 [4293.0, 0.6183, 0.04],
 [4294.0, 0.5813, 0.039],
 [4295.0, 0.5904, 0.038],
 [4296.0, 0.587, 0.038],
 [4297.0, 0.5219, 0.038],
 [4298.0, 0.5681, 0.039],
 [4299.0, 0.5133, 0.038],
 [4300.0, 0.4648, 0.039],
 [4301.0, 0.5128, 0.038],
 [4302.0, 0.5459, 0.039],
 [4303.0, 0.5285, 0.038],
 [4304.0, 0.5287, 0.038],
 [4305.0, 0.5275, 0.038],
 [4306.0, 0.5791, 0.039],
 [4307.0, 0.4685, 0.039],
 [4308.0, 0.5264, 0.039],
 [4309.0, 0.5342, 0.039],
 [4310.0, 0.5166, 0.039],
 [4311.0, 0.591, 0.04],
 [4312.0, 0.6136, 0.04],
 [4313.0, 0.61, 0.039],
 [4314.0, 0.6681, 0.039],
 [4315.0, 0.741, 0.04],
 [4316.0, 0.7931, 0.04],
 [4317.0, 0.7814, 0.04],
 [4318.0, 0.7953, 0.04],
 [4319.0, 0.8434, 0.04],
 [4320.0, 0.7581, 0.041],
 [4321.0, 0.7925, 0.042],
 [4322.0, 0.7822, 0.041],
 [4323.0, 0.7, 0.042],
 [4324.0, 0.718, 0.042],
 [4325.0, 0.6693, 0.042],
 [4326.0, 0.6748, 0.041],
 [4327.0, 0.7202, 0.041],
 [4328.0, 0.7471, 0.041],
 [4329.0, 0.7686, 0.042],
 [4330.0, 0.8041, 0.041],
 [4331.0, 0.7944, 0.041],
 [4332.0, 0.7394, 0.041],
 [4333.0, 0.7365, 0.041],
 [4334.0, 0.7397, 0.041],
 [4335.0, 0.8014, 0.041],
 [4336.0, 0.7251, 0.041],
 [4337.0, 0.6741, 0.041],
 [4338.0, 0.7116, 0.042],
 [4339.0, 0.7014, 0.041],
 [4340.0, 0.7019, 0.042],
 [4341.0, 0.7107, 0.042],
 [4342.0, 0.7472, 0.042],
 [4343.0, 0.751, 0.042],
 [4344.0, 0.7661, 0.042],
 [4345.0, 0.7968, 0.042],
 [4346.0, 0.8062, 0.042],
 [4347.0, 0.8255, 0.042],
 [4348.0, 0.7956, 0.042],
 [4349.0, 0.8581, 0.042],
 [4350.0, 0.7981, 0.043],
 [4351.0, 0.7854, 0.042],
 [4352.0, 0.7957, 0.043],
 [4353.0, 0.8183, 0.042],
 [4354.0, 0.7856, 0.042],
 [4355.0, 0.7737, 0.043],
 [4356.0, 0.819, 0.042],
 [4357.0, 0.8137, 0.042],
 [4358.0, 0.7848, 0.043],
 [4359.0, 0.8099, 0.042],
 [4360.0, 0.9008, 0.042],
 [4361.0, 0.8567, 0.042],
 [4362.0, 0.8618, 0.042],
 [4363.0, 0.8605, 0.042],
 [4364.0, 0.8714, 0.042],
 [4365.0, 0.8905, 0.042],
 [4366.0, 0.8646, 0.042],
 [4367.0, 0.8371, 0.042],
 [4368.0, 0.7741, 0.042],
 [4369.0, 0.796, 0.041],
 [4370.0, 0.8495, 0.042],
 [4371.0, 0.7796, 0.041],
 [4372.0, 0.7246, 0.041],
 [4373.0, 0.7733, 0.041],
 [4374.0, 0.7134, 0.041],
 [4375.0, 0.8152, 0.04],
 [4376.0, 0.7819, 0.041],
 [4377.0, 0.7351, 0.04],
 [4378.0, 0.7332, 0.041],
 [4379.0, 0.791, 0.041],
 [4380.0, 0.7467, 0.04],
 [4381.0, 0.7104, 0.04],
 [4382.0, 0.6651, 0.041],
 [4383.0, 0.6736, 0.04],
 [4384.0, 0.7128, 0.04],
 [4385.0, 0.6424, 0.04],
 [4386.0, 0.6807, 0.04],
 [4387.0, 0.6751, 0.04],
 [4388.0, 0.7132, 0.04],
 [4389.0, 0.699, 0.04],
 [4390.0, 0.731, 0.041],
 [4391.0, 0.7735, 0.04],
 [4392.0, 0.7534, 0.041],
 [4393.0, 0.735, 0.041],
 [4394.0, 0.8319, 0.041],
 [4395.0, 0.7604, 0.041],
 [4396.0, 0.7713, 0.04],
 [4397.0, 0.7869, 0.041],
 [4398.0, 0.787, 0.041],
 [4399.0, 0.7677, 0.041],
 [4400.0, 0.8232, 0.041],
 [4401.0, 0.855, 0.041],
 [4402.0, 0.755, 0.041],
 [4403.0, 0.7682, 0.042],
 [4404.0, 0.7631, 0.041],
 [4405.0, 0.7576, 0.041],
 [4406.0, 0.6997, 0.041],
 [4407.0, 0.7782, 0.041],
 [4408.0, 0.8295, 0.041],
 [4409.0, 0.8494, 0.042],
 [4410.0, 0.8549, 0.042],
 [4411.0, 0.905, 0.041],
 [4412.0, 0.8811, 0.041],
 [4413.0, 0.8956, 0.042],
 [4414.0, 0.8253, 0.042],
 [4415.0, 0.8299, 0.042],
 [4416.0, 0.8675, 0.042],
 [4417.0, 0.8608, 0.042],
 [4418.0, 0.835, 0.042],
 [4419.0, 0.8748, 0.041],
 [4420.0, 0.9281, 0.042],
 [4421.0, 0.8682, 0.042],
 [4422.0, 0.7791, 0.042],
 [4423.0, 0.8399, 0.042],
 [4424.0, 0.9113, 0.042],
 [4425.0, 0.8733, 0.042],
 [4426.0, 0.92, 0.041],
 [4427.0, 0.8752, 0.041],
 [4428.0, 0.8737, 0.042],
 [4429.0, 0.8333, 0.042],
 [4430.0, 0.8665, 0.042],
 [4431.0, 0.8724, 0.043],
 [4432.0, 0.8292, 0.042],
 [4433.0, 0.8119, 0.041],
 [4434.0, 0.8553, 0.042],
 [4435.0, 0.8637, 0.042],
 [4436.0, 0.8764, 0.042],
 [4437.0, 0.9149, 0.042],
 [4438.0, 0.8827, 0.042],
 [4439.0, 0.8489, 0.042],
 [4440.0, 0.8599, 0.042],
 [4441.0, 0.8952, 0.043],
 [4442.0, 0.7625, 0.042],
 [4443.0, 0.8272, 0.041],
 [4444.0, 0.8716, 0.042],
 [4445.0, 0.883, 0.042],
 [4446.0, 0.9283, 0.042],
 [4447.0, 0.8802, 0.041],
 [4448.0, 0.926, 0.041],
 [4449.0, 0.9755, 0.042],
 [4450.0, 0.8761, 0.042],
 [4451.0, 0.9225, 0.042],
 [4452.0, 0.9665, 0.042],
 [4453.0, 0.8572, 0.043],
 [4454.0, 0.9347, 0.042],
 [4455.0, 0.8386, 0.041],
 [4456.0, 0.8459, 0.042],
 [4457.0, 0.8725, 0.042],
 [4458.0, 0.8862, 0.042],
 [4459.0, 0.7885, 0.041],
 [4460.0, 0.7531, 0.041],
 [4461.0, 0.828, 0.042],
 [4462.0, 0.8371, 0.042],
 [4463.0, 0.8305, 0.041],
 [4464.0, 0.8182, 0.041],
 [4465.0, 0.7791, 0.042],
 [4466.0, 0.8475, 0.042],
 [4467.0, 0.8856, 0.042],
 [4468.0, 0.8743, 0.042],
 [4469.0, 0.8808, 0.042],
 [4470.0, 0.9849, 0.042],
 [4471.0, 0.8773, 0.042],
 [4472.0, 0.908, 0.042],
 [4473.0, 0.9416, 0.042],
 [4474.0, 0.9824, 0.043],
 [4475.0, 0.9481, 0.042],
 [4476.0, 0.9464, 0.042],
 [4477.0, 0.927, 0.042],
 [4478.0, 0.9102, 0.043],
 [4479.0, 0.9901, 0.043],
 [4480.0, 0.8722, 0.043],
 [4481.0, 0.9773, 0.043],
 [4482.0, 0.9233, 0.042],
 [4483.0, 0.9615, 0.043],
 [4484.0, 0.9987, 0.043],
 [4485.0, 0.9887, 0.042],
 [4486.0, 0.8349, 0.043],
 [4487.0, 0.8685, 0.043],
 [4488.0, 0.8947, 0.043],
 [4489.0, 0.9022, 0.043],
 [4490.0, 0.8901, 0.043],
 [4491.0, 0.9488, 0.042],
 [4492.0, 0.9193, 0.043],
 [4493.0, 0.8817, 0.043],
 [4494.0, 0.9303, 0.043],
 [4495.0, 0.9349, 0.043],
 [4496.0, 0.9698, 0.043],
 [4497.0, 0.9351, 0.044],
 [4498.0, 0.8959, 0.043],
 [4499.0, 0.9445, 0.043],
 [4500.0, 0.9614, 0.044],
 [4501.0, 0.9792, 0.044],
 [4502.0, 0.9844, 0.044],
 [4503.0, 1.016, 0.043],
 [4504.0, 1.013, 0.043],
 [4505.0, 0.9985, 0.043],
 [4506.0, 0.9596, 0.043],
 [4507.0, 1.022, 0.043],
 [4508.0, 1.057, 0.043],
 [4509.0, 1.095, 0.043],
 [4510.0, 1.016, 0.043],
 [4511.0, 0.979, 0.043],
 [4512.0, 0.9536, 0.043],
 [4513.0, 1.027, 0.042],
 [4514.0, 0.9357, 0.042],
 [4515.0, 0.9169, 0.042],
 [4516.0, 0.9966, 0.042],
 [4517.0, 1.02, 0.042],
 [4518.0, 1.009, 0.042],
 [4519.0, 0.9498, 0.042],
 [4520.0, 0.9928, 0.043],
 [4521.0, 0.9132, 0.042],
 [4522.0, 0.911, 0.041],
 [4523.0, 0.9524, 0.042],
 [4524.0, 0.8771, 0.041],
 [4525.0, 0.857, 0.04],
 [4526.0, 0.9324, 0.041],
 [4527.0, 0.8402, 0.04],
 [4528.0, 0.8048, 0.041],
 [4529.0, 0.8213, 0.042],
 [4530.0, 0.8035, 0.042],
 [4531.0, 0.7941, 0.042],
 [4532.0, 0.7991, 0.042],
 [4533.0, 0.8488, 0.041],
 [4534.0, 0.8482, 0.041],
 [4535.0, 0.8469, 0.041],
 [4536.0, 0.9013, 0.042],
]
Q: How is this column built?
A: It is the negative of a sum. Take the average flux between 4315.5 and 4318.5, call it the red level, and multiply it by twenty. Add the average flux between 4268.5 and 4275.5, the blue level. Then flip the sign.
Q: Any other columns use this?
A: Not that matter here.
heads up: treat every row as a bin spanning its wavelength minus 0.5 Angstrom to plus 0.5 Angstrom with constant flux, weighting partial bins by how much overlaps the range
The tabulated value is -16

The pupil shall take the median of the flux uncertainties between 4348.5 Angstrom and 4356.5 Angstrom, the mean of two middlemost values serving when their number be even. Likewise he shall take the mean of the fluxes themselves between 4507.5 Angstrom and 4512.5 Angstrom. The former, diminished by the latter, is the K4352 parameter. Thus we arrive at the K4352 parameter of -0.978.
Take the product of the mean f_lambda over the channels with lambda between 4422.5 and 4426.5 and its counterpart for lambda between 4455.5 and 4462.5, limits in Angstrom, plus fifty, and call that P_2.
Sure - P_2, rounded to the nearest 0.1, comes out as 50.7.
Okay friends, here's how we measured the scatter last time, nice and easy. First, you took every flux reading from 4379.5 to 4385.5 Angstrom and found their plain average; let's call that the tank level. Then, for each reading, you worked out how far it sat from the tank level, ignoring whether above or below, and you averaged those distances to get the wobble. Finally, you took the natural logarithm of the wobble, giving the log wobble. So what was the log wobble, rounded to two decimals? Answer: -3.46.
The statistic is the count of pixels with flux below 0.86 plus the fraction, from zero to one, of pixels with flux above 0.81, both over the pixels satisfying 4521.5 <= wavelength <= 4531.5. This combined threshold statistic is 6.7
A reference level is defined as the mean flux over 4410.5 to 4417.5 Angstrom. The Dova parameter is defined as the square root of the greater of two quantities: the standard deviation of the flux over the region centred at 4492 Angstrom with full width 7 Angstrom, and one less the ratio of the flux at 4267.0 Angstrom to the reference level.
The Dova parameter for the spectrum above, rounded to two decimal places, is 0.33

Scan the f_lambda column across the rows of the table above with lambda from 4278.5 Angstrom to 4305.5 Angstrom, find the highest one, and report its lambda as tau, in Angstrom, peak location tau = 4286.0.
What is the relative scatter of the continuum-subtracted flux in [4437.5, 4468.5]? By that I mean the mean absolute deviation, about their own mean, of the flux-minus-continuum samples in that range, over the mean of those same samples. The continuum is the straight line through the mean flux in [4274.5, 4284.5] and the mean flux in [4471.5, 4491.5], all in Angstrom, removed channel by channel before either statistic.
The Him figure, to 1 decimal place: -1.4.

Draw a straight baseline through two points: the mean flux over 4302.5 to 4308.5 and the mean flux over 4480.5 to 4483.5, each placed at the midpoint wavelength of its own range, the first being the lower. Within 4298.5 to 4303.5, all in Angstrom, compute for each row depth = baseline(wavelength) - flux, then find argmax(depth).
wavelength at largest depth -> 4300.0 Angstrom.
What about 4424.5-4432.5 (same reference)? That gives 4432.0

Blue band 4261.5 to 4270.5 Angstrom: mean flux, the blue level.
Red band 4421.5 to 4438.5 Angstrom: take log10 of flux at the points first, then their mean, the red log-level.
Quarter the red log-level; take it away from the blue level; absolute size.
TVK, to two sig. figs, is 0.76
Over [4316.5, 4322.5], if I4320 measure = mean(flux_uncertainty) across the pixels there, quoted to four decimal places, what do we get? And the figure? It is 0.0407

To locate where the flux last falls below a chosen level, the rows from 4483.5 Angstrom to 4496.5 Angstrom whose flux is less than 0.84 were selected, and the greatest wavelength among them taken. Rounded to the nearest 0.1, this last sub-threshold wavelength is 4486.0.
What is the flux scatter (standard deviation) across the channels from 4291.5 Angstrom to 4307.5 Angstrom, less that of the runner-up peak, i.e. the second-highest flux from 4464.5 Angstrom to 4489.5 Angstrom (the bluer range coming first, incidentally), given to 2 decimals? -0.95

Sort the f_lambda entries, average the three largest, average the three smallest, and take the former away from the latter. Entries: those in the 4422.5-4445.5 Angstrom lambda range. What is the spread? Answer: -0.11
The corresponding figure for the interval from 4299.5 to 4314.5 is -0.15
